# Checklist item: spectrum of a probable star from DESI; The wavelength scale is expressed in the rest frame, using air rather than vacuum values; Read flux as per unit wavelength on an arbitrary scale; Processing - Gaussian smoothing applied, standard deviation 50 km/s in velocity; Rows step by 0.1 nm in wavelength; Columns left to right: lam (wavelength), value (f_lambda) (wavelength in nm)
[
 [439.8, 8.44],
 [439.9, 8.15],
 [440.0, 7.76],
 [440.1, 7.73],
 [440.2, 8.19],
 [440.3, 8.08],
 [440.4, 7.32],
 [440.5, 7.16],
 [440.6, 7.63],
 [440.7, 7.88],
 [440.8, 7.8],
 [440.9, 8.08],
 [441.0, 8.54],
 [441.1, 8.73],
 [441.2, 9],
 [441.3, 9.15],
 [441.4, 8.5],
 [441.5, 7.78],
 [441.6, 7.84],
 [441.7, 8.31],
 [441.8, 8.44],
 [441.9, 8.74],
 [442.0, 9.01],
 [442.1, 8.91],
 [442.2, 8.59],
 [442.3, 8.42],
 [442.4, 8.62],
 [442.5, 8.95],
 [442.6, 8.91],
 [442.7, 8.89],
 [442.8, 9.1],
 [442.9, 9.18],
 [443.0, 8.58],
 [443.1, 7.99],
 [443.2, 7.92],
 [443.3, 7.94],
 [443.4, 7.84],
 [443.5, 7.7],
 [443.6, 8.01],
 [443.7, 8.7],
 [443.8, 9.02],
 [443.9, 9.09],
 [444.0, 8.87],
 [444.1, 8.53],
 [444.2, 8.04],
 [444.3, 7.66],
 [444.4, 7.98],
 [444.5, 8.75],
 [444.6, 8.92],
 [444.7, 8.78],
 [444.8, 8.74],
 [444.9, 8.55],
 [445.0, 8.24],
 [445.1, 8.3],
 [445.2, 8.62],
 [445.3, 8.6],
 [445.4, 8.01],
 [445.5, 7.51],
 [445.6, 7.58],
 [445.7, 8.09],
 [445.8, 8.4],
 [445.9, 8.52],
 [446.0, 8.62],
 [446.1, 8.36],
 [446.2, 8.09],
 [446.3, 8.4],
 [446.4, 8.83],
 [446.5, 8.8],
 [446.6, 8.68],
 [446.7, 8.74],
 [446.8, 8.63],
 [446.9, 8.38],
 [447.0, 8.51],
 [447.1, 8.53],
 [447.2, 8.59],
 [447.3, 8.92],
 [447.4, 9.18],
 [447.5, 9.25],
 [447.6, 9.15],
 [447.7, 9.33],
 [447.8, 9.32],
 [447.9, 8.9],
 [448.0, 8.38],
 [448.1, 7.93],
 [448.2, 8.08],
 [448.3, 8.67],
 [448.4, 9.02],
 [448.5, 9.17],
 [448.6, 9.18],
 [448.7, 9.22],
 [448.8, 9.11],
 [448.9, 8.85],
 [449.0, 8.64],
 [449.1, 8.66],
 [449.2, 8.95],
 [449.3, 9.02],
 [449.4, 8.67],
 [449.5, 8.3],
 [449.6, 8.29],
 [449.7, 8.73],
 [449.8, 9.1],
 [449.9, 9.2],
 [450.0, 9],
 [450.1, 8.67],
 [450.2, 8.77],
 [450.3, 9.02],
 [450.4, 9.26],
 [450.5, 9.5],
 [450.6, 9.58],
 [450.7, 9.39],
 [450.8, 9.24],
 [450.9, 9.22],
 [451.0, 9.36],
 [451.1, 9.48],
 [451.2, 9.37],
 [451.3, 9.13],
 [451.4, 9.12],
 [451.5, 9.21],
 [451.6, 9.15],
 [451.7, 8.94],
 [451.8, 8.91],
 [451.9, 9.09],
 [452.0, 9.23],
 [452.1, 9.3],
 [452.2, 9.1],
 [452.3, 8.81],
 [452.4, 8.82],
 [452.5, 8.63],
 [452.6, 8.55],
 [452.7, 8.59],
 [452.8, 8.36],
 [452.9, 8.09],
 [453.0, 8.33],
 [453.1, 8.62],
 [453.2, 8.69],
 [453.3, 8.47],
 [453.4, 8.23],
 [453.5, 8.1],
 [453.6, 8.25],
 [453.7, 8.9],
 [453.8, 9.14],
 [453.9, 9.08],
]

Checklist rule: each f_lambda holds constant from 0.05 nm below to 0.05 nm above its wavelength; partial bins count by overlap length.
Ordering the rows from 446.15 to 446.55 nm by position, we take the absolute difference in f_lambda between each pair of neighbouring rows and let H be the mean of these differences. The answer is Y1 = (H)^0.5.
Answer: 0.51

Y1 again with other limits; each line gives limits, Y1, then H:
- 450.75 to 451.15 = 0.31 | 0.09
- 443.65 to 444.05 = 0.45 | 0.20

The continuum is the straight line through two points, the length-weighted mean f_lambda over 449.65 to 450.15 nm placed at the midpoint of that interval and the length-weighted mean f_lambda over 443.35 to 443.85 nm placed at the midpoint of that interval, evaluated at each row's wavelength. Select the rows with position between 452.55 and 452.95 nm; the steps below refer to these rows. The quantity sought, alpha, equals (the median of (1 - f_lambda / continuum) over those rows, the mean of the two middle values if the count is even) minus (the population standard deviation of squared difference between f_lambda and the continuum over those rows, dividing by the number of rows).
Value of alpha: -0.30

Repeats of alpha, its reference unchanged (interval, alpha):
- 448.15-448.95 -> -0.17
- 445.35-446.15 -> -0.31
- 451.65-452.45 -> -0.04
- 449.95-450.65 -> -0.12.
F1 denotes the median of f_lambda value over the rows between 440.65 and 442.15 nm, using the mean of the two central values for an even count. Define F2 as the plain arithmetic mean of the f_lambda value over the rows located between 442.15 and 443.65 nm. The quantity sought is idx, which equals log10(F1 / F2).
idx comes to 0.003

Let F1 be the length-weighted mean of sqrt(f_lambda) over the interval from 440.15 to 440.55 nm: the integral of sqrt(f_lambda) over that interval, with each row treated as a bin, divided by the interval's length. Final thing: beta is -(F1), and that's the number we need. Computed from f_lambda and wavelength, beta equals -2.771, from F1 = 2.77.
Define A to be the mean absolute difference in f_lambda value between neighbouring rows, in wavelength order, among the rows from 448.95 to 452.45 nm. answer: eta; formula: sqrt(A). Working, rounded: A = 0.168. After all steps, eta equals 0.41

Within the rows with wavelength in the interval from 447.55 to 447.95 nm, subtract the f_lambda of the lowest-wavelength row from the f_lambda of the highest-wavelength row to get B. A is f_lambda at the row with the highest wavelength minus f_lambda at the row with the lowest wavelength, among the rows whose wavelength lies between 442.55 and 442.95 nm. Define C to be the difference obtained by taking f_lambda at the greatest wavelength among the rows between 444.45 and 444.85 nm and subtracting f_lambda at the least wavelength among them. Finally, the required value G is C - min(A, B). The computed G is 0.2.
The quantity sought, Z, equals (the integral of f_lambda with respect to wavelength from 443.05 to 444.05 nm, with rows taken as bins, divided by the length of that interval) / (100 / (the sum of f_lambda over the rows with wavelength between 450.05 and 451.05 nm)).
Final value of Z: 7.6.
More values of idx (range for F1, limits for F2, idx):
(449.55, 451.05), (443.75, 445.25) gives 0.032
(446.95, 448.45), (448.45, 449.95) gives 0.001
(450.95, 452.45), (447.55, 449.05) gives 0.013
